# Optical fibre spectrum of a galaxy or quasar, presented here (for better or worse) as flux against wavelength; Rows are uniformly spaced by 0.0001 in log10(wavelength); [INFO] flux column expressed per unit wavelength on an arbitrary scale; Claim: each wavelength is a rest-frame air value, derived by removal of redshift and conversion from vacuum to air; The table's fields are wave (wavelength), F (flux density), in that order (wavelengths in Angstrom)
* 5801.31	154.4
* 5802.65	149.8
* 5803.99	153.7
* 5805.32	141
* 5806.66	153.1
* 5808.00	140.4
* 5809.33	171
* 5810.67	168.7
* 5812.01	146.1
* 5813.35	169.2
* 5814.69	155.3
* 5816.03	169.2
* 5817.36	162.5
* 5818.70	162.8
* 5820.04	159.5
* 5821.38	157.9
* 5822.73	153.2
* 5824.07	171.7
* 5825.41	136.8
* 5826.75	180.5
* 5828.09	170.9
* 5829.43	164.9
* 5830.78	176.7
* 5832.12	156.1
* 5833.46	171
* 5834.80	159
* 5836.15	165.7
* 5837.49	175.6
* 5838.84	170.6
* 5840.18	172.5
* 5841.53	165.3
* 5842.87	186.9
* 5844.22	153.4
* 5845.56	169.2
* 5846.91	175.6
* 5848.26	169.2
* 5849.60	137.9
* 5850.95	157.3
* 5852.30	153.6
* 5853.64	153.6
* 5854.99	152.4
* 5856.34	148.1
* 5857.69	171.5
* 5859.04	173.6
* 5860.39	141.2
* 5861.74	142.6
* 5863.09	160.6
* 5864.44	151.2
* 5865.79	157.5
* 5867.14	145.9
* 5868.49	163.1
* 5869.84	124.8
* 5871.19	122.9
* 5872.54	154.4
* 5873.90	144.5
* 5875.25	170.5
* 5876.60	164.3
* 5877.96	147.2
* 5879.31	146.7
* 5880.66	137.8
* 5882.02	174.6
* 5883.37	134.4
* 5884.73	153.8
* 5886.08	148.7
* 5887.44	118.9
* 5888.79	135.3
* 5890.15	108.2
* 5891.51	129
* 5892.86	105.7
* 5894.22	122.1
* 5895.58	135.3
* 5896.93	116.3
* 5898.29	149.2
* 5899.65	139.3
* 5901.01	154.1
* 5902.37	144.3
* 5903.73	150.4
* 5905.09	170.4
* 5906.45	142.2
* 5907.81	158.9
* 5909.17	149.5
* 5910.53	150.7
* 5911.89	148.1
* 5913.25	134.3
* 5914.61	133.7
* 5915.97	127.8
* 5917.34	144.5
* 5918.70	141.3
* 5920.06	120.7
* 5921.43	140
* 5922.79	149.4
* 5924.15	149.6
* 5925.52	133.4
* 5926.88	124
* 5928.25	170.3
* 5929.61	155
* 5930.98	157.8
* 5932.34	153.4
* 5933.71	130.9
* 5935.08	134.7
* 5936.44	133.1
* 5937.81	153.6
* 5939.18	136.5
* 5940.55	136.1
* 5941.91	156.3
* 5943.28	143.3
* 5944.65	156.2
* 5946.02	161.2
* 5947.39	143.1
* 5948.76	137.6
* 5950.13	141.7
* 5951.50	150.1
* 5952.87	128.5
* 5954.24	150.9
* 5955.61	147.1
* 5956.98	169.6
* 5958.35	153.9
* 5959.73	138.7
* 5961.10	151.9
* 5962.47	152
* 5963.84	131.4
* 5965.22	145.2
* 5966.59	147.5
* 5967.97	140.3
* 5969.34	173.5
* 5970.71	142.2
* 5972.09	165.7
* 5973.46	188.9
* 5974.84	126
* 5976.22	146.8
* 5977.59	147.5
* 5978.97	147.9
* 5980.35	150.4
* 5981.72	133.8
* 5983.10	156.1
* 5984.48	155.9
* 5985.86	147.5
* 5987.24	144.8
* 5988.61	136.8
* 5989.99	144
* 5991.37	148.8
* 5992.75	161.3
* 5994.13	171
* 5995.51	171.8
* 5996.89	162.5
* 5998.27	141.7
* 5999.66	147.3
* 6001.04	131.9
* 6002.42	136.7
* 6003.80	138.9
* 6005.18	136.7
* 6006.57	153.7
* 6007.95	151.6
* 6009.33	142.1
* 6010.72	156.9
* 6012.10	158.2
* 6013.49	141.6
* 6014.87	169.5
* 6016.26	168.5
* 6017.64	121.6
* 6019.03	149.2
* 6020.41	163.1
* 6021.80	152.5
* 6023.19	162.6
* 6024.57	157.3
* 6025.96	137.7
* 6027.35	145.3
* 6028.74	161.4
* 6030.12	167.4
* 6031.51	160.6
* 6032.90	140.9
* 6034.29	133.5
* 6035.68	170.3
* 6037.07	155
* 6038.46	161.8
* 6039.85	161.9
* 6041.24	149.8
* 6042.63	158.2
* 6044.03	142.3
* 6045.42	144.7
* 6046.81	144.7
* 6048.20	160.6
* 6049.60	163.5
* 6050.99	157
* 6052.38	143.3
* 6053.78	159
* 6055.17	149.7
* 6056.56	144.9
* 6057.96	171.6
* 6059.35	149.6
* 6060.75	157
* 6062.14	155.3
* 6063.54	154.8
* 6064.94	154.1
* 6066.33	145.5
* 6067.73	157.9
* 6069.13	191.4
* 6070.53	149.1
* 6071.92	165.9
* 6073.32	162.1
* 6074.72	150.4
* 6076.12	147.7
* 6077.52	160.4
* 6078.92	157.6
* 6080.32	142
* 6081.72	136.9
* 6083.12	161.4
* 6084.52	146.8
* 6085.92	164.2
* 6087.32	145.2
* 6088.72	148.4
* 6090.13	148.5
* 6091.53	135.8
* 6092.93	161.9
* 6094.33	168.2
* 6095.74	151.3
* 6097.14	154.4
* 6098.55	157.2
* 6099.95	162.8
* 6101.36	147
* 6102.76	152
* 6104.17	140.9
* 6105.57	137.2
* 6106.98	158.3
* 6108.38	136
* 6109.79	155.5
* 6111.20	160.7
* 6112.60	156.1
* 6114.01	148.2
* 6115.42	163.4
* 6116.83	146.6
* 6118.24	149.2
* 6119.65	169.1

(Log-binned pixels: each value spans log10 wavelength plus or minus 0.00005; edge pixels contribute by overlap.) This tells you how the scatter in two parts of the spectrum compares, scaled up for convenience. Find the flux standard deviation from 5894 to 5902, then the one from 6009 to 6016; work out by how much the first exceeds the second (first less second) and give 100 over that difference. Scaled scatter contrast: 34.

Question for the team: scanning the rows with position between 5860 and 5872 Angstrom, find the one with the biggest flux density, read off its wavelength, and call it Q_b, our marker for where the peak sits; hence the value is 5868.49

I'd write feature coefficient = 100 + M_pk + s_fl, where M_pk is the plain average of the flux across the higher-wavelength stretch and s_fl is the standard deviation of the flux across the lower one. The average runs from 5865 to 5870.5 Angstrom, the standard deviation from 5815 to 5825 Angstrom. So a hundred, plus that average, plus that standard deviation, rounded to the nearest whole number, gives 254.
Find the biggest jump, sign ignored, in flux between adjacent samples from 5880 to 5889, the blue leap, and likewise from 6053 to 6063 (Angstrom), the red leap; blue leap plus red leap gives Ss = 67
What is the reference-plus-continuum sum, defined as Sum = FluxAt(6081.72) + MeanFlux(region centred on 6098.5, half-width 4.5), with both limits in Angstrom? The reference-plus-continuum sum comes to 293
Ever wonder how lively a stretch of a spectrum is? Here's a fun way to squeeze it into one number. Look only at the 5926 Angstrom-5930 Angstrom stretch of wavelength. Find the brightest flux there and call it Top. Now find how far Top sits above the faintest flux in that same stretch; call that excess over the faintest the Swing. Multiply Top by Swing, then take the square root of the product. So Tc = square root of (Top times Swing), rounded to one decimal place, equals 88.8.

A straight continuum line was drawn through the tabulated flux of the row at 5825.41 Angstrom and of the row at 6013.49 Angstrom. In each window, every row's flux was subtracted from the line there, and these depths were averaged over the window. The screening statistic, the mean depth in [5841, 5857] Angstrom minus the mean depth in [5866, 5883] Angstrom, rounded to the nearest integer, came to -11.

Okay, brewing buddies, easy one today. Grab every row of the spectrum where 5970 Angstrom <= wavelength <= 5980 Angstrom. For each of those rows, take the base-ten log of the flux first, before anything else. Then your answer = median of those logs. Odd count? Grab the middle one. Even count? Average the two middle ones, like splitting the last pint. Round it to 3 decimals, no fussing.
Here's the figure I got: 2.169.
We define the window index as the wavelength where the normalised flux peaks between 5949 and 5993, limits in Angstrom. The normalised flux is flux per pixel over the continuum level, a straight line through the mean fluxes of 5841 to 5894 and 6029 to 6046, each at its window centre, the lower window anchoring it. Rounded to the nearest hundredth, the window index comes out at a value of 5973.46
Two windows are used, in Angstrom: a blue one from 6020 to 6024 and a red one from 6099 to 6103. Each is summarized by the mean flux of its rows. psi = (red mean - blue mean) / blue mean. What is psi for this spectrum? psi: -0.03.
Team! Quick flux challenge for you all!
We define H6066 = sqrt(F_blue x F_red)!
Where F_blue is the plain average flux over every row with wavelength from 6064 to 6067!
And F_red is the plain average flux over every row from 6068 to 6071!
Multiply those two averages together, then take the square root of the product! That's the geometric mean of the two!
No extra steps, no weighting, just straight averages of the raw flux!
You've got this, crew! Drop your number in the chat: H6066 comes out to 160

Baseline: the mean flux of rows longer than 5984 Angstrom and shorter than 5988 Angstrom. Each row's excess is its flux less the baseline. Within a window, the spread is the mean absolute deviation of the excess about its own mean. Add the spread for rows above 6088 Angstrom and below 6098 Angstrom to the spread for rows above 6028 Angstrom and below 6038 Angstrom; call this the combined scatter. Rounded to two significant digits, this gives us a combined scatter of 18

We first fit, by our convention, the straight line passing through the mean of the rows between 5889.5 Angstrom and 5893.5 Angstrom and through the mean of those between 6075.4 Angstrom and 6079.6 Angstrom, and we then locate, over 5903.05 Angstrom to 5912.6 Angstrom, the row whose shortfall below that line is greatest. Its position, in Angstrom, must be 5906.45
